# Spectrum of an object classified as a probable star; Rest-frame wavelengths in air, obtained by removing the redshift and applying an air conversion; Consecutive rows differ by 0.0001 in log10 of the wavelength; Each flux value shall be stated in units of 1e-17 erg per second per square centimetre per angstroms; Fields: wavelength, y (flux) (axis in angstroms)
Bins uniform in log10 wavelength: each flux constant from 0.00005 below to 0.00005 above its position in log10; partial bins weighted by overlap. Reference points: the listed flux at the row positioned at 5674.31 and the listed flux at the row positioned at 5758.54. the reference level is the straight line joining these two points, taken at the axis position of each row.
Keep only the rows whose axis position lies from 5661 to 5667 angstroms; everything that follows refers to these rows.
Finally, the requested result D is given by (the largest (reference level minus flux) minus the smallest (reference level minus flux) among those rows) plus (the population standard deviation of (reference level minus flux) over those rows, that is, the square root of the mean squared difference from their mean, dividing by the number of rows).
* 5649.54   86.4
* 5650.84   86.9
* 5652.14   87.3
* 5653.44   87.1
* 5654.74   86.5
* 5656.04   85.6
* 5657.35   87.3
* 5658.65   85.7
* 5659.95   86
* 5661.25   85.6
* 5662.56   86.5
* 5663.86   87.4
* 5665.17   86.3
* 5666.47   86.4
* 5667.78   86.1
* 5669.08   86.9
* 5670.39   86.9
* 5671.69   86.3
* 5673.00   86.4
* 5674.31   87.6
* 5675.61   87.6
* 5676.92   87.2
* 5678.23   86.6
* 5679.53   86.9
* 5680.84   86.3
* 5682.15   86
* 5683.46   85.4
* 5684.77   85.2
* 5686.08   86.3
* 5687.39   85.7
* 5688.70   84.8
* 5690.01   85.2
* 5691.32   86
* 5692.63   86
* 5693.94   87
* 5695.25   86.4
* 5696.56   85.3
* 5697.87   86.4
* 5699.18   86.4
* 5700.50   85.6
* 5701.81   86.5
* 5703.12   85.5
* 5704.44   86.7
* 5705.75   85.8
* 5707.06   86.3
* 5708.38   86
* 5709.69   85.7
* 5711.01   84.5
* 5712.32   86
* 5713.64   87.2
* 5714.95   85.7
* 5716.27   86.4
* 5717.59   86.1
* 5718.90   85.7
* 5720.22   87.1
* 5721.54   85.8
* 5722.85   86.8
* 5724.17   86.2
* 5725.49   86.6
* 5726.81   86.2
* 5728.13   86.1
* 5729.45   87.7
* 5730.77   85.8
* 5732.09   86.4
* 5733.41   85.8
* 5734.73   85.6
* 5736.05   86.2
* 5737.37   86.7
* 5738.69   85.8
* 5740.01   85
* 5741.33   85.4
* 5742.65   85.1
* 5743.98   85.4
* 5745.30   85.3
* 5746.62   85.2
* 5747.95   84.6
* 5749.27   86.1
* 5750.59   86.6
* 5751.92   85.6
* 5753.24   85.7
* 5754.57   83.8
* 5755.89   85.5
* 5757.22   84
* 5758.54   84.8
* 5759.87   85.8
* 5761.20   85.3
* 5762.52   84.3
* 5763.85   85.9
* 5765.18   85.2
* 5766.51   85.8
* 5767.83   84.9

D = 2.5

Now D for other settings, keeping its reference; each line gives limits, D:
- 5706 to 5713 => 2.3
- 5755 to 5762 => 2.5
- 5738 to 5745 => 1.0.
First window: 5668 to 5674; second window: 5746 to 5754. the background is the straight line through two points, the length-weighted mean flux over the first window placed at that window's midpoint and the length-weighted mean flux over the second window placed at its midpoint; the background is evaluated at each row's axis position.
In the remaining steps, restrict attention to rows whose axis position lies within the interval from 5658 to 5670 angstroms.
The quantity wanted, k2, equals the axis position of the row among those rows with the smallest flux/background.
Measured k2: 5661.25 angstroms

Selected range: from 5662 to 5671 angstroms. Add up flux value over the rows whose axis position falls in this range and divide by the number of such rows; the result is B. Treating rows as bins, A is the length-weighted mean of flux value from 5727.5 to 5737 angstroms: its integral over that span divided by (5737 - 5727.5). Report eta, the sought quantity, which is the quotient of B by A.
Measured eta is 1.005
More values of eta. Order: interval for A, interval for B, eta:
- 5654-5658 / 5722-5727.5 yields 1.000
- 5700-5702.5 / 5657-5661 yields 1.001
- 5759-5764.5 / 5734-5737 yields 1.008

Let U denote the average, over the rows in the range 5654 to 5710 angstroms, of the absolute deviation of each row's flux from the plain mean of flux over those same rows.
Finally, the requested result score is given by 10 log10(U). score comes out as -2.8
